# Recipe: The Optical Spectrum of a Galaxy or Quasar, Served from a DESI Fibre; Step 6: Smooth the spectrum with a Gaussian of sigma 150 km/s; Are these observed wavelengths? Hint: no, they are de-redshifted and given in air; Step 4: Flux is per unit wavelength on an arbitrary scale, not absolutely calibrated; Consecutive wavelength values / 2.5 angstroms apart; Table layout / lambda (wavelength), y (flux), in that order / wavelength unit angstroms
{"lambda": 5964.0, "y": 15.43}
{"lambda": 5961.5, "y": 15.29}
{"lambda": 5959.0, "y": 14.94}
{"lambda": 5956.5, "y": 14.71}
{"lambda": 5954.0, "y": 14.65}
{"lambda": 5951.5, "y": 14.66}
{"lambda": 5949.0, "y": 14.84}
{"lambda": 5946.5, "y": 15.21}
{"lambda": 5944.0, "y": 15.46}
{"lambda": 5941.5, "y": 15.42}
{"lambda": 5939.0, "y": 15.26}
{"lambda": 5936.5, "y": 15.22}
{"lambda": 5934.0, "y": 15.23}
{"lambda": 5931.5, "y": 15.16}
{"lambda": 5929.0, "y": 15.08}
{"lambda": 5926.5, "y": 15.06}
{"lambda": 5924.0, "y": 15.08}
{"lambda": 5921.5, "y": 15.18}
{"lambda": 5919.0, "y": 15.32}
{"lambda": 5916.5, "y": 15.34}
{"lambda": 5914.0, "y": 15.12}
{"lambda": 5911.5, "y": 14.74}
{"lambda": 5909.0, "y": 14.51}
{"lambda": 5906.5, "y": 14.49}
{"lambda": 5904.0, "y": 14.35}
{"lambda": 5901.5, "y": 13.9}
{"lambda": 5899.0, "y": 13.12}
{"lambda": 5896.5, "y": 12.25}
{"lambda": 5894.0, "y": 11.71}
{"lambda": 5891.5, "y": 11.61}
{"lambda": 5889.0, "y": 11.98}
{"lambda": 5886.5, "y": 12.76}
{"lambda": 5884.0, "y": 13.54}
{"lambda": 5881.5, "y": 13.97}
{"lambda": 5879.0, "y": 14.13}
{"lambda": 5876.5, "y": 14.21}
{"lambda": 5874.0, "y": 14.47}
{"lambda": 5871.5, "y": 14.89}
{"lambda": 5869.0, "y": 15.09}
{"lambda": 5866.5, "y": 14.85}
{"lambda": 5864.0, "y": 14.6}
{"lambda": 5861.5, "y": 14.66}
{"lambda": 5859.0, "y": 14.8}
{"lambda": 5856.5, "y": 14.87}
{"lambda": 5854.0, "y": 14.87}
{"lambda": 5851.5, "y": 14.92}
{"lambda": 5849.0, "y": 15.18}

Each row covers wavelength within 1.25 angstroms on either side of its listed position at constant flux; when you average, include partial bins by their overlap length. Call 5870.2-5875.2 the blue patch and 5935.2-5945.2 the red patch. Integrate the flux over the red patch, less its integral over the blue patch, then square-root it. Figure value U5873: 8.9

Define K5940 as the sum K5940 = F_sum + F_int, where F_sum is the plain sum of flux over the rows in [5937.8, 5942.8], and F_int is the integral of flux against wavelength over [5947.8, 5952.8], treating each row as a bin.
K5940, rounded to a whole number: 104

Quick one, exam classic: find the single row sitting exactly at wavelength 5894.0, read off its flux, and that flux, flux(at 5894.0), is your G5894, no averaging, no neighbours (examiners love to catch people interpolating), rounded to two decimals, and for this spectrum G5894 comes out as 11.71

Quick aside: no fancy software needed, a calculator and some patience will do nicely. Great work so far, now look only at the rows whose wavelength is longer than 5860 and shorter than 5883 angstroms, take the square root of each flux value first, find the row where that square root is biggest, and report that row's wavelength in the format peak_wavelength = 5869.0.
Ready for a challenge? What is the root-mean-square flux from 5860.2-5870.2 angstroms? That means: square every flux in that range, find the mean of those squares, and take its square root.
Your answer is 14.8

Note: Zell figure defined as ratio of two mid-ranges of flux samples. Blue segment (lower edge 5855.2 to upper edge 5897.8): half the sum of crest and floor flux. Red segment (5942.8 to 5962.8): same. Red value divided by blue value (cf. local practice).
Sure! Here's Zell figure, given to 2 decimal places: 1.13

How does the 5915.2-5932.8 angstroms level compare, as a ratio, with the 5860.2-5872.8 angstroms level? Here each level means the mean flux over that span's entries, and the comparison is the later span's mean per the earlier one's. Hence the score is 1.02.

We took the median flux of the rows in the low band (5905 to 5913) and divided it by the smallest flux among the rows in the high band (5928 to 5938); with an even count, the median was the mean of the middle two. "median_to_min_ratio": 0.96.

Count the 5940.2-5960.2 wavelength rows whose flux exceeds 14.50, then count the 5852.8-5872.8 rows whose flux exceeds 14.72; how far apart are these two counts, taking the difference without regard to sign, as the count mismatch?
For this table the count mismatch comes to 2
